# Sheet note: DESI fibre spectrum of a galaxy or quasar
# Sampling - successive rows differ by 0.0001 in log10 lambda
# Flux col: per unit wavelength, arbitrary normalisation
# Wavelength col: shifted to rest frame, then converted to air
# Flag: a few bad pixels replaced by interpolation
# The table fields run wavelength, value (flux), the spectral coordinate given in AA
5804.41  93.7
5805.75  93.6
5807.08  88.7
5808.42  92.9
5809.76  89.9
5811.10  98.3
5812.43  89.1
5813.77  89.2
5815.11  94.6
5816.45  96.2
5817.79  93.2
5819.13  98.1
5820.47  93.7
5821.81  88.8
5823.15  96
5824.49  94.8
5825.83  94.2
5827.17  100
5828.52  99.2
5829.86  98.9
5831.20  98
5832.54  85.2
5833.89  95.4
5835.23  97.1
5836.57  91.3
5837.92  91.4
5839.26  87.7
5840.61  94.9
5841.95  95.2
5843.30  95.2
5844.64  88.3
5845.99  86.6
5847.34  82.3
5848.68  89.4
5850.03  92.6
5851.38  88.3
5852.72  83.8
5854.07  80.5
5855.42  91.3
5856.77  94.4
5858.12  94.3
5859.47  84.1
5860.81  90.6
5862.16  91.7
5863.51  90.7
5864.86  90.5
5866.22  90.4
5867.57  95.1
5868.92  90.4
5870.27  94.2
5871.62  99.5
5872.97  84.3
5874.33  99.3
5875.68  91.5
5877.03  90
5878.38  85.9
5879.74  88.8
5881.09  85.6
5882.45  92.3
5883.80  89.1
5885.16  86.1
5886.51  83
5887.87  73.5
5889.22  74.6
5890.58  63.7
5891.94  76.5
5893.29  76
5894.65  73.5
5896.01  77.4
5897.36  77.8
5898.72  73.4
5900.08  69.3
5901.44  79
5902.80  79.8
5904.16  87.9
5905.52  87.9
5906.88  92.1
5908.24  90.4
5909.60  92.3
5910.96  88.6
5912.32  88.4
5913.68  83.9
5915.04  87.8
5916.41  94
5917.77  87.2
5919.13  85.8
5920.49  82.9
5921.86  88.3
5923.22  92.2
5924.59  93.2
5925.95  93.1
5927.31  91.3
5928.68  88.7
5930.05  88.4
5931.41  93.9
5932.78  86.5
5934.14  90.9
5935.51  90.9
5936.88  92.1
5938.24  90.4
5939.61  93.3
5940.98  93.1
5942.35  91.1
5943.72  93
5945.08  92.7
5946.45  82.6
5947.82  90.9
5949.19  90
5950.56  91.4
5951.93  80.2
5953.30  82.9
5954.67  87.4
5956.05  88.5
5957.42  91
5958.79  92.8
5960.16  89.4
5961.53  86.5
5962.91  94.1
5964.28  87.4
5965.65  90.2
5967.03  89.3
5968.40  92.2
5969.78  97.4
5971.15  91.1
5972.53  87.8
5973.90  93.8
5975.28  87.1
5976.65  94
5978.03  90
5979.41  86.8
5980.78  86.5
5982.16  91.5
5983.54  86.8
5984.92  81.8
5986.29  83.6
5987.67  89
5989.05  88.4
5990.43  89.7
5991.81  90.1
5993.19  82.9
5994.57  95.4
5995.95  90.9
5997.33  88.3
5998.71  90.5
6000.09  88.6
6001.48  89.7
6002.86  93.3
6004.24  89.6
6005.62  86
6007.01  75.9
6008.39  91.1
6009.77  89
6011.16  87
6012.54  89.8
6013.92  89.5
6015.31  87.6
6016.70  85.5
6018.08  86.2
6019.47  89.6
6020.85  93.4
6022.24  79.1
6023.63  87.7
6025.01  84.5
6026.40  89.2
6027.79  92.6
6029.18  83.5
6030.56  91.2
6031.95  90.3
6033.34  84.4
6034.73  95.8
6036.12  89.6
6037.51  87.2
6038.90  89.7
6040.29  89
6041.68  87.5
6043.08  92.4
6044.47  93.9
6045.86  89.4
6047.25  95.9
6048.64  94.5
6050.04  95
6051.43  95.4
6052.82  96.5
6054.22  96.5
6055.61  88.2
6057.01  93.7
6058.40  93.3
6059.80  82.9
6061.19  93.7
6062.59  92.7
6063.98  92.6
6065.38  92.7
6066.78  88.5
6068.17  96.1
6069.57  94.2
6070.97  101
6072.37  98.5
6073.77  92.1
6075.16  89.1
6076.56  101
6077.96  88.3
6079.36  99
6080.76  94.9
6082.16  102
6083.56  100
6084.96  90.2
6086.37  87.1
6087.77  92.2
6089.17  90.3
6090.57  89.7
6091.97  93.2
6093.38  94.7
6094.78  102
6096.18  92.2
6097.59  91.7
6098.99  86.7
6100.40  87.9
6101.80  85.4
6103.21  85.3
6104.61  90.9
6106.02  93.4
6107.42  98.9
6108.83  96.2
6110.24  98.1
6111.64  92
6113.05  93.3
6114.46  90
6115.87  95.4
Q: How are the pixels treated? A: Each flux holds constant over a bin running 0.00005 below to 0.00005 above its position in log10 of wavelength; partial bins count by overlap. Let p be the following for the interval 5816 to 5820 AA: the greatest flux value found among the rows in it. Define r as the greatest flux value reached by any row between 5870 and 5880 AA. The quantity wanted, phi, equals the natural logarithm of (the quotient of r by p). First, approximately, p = 98.1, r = 99.5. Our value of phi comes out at 0.014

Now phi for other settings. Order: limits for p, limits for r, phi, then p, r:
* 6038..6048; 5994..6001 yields -0.005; 95.9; 95.4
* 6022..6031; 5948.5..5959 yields 0.002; 92.6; 92.8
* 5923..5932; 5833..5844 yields 0.034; 93.9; 97.1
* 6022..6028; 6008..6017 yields -0.016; 92.6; 91.1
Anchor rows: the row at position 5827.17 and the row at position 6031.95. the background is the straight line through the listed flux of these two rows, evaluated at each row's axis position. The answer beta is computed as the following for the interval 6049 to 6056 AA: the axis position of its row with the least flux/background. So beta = 6055.61 AA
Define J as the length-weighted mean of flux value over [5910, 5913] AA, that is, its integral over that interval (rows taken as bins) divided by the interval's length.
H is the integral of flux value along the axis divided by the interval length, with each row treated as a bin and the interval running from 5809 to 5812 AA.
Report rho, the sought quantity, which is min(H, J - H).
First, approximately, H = 93.8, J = 89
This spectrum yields -4.8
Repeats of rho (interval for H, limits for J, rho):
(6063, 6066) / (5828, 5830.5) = 6.4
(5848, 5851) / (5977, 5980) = -1.8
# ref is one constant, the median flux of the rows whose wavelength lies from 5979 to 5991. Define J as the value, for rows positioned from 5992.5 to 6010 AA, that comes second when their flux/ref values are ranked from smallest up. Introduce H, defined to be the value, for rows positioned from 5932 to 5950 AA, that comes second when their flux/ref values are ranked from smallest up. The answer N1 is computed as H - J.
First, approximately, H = 1.00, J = 0.96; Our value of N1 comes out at 0.04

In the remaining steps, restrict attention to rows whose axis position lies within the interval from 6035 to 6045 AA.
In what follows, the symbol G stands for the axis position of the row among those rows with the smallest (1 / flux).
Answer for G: 6044.47 AA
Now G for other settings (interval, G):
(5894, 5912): 5909.60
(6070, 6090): 6082.16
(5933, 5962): 5939.61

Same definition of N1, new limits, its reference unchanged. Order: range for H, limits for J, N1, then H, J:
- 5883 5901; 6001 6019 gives -0.19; 0.80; 0.99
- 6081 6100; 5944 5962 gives 0.05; 1.00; 0.95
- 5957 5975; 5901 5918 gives 0.09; 1.01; 0.92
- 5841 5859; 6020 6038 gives -0.01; 0.95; 0.96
